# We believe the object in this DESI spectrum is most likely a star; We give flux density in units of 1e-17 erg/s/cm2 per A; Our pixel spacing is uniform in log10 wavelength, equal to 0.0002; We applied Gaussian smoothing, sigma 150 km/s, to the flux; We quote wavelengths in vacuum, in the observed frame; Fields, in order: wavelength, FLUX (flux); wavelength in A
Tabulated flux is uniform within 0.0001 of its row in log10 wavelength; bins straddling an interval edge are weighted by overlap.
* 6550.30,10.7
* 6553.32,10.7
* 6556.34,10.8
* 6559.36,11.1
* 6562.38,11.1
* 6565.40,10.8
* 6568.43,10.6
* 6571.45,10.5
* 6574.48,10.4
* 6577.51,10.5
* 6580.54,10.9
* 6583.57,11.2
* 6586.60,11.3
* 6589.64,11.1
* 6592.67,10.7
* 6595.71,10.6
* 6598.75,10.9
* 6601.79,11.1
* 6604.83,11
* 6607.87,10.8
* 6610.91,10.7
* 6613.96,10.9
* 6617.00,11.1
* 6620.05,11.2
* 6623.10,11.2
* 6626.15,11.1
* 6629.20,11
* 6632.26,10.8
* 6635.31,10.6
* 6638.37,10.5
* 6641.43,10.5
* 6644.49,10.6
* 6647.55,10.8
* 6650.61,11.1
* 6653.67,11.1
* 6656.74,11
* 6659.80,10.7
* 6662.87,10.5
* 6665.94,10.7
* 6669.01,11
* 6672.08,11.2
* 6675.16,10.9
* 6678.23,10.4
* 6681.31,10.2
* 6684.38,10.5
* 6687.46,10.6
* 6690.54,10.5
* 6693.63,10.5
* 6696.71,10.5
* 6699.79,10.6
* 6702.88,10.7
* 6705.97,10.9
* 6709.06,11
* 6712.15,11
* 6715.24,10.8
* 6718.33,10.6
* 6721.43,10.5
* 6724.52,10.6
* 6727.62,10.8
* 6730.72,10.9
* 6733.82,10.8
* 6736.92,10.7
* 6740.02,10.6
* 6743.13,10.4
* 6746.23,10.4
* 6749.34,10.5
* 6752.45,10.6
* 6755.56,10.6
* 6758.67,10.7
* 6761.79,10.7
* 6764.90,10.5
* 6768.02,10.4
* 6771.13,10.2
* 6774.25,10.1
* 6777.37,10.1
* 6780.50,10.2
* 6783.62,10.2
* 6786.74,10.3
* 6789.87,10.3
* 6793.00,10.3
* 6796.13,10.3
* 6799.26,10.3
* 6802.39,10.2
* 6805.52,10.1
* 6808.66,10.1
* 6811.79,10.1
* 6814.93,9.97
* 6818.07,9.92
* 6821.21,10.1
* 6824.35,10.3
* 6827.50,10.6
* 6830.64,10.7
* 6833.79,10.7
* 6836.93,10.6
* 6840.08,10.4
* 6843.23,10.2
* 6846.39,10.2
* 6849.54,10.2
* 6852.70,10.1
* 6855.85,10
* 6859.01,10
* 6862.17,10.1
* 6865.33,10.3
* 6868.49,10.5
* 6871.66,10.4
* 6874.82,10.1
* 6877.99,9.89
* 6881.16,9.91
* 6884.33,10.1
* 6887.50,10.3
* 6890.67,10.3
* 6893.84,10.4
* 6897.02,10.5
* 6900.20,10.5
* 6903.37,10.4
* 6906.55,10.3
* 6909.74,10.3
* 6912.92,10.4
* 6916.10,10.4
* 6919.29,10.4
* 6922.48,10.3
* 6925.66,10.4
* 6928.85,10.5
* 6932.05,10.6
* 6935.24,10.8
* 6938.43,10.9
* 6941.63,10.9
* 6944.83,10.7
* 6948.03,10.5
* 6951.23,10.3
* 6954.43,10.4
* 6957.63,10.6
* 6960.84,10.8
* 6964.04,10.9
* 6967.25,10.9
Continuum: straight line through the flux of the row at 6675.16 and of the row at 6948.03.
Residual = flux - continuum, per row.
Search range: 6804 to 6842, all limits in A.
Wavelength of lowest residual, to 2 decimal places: 6818.07 A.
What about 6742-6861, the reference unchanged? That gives 6818.07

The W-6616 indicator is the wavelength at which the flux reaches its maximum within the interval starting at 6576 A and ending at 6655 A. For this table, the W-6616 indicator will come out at 6586.60 A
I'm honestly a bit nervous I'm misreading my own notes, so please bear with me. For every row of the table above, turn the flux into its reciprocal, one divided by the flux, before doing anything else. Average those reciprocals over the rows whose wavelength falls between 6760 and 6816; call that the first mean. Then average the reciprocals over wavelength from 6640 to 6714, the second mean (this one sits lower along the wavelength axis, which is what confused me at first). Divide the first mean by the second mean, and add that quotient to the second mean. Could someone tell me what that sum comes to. 1.14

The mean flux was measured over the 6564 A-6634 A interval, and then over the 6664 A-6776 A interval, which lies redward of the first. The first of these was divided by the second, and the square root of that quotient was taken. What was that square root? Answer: 1.012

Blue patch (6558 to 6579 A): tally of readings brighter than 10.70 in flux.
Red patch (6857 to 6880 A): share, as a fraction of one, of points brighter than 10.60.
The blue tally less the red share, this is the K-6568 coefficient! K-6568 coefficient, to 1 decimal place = 3.0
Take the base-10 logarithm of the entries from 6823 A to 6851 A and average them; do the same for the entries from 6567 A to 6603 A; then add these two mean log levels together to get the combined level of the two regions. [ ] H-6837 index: 2.052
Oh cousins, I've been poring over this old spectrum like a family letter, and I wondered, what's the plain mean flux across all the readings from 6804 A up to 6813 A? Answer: 10.1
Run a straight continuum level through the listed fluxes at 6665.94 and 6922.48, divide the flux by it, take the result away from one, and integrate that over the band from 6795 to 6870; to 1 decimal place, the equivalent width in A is 1.4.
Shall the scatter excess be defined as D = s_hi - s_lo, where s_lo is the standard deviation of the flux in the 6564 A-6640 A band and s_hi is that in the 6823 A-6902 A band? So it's -0.03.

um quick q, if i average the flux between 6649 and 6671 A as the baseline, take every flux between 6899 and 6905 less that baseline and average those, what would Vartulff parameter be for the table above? -0.4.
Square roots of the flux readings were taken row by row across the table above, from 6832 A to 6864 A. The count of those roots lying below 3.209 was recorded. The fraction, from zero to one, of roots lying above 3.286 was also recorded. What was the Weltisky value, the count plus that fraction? 7.0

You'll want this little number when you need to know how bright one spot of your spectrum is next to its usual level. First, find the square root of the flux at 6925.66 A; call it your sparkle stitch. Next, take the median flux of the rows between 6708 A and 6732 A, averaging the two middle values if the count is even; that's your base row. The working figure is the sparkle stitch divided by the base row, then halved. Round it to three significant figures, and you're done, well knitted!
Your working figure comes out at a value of 0.149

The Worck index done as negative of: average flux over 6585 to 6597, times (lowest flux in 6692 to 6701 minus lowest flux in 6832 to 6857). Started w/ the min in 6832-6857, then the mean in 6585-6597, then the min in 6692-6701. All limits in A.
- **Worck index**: -5.5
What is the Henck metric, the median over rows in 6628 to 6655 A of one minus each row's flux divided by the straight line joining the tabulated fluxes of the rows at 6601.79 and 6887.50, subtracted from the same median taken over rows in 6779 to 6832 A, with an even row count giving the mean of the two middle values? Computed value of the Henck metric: 0.013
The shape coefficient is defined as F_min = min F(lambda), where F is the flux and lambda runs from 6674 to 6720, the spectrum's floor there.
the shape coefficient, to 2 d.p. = 10.20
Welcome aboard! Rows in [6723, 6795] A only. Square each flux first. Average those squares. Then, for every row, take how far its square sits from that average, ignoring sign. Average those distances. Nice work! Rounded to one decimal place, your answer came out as 4.2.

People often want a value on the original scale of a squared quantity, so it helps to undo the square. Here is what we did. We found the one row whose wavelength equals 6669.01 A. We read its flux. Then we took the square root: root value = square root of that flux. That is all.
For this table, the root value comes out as 3.32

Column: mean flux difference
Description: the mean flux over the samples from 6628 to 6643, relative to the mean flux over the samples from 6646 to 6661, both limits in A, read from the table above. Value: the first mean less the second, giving -0.3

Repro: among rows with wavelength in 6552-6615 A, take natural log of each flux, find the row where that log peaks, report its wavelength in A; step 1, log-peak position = 6586.60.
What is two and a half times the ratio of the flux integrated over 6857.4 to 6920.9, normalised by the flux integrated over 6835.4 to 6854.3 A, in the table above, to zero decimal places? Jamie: 8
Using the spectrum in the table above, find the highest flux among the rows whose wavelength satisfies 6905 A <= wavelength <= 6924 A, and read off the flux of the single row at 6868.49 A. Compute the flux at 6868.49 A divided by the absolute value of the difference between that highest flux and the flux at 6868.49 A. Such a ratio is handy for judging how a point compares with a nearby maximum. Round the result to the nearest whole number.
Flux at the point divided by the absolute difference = 105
